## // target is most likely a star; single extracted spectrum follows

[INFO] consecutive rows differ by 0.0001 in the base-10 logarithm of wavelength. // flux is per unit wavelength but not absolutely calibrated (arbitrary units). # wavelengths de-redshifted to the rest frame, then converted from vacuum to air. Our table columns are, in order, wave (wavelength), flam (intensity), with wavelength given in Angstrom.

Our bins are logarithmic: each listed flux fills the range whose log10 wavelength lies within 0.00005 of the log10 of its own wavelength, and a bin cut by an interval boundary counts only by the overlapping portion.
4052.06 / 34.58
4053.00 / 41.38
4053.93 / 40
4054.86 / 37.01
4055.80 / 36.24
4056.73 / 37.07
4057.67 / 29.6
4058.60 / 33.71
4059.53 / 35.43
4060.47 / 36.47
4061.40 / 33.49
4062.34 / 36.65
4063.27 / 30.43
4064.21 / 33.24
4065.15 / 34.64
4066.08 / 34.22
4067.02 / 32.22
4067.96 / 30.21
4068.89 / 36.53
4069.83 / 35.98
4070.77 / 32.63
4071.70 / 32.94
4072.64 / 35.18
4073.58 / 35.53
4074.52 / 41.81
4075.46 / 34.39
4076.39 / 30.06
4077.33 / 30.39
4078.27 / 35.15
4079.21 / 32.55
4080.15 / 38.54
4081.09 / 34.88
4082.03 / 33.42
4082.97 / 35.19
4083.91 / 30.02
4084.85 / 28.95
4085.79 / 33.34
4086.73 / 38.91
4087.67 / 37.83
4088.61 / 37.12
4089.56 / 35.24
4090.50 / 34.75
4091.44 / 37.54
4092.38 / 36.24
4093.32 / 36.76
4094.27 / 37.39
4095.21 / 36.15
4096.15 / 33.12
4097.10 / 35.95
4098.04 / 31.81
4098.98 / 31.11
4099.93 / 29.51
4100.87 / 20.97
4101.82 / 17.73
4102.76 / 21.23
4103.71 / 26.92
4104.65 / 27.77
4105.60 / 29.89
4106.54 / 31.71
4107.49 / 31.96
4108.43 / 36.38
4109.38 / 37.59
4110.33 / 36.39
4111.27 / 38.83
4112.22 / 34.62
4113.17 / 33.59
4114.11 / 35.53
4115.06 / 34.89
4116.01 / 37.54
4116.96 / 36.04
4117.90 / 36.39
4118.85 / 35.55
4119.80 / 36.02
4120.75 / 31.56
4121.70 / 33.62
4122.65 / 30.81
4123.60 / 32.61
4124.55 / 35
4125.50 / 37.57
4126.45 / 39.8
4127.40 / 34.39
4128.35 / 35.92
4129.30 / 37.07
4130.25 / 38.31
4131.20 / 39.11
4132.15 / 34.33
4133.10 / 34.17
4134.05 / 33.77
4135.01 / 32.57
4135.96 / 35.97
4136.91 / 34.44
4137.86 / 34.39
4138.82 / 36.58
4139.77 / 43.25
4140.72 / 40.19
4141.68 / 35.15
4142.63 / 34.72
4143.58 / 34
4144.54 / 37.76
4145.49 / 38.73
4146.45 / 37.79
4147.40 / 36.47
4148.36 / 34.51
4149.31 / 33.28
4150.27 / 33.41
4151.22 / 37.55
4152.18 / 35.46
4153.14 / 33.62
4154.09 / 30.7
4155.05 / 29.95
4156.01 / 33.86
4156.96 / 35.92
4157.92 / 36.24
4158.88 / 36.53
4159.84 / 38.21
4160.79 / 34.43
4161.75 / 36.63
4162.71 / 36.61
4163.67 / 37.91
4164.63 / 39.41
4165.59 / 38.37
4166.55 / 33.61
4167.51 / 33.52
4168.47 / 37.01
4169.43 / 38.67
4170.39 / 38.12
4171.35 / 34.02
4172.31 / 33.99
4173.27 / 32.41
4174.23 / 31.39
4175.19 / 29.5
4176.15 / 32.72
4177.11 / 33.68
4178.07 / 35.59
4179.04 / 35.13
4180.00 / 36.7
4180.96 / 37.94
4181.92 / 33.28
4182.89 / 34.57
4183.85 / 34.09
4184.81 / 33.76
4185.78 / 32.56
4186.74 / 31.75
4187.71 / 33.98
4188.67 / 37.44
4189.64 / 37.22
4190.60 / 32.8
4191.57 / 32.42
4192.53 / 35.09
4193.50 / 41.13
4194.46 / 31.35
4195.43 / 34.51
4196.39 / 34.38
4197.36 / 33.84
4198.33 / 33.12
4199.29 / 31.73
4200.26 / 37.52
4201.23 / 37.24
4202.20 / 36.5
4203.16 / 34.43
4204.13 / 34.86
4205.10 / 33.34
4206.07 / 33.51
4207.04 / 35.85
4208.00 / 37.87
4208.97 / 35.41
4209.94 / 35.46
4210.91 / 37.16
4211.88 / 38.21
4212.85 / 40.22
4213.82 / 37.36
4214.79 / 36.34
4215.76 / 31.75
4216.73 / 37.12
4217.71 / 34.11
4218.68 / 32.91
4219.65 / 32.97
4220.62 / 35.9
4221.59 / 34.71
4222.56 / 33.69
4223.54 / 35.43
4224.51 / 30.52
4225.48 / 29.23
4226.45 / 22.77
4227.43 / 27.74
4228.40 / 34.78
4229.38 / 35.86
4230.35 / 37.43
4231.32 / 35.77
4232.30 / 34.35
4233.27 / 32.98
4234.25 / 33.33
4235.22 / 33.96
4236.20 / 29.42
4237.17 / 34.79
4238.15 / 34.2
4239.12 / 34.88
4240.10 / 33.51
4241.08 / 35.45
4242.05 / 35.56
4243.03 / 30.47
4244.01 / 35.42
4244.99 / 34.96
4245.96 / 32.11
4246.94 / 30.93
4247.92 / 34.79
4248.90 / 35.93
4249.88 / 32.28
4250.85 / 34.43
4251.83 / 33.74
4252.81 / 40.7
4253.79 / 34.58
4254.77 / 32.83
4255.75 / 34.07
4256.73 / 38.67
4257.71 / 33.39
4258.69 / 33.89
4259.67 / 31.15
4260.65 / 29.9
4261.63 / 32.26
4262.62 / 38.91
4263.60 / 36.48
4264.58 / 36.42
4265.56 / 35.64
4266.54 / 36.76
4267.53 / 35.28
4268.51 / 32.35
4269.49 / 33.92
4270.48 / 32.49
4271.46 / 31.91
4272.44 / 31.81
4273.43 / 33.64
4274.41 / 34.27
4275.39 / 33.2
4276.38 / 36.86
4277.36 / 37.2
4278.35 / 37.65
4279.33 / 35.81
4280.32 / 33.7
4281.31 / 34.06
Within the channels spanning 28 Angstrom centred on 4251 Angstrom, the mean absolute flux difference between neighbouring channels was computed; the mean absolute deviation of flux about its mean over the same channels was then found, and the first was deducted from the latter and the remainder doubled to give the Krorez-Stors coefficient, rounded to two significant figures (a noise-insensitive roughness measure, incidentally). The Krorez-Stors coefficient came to -1.5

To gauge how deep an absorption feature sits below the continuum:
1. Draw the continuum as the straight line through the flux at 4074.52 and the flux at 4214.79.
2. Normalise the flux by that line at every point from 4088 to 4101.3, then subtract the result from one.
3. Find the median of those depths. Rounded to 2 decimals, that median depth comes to 0.13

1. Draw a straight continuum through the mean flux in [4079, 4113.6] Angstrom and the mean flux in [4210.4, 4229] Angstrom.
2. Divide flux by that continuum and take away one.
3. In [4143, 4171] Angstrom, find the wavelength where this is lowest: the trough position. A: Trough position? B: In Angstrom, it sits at 4155.05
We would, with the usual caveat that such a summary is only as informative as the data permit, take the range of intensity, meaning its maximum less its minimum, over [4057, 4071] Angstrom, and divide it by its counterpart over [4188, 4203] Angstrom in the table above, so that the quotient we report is 0.72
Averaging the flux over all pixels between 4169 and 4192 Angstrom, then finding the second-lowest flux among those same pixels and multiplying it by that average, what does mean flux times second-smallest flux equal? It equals 1077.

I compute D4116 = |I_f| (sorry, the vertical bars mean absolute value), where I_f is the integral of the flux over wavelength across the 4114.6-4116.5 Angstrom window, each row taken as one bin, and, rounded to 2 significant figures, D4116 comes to 69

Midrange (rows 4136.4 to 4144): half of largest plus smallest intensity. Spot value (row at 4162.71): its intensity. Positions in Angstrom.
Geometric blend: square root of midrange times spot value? 37.6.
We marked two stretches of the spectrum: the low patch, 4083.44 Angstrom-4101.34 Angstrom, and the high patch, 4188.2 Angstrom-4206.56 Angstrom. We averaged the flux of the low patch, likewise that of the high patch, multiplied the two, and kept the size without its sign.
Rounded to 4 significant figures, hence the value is 1179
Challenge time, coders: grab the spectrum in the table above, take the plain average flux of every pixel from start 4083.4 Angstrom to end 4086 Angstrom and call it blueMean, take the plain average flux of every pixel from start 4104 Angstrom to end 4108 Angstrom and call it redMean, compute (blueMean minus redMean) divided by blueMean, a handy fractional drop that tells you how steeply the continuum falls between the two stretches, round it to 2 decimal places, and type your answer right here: 0.01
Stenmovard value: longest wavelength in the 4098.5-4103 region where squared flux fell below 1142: 4102.76 Angstrom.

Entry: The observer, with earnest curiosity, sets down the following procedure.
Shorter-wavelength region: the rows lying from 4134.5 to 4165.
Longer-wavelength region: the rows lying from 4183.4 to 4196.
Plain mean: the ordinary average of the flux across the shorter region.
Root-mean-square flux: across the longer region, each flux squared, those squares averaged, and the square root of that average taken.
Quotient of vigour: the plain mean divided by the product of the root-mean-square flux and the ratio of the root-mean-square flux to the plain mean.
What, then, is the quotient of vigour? 1.07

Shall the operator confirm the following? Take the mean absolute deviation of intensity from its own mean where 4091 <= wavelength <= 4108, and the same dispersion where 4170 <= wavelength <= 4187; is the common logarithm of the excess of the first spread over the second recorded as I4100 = 0.5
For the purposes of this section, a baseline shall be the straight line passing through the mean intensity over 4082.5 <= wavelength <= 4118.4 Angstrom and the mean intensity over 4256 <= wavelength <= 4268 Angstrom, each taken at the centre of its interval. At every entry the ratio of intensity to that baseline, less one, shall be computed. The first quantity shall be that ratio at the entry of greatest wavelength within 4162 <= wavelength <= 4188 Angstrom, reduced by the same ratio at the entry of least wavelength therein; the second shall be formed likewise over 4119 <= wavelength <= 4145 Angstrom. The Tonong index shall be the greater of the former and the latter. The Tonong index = 0.044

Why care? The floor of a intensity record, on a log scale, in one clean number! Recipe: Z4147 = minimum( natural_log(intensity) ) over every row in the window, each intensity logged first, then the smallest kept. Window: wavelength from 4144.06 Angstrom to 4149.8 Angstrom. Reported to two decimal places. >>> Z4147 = 3.50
